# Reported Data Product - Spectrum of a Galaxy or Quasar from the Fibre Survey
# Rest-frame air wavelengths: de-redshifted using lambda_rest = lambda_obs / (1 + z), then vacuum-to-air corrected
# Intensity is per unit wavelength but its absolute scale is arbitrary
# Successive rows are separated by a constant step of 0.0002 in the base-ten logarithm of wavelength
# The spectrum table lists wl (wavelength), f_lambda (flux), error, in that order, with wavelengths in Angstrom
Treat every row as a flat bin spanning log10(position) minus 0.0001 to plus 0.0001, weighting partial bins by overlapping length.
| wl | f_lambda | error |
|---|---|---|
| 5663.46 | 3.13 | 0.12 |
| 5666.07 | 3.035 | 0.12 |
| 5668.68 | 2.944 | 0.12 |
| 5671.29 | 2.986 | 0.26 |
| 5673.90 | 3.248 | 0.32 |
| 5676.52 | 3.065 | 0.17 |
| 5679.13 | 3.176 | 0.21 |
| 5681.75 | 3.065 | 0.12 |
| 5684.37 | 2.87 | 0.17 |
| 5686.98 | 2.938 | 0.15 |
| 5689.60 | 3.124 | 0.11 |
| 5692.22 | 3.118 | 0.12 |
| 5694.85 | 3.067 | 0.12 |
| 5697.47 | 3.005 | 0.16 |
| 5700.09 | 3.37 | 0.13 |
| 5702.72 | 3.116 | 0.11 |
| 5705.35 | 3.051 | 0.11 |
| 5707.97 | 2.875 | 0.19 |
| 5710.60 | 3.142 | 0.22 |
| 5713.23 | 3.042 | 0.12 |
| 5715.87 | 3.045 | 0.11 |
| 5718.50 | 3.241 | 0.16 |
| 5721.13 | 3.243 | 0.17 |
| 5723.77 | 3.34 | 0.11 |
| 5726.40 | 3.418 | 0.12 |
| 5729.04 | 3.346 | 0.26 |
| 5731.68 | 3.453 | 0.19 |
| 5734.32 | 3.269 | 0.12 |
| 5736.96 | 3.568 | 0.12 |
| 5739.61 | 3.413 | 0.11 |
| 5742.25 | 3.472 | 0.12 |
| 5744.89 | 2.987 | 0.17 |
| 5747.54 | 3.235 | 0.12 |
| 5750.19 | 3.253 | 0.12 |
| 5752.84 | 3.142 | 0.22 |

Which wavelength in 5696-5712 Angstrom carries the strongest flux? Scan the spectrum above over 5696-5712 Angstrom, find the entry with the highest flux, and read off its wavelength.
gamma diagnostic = 5700.09 Angstrom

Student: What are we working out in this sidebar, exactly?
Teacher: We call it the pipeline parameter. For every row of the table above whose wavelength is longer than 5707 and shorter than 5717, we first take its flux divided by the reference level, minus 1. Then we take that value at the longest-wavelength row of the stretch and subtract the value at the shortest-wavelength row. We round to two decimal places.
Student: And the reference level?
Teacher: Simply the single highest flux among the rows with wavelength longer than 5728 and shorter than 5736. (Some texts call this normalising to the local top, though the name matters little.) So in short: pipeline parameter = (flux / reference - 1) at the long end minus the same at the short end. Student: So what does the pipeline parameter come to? 0.05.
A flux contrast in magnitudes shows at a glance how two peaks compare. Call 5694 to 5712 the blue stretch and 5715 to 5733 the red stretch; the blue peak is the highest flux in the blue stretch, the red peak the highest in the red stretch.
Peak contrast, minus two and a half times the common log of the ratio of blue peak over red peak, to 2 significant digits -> 0.026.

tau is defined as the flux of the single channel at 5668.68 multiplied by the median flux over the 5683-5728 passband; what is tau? 9.2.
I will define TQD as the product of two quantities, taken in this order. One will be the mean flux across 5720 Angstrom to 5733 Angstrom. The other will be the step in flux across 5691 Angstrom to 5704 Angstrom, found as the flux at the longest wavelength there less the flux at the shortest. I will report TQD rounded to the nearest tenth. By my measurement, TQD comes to 0.0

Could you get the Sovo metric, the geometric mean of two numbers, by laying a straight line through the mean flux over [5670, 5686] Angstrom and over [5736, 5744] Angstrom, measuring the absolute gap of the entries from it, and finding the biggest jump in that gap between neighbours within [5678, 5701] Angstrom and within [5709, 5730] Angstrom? 0.19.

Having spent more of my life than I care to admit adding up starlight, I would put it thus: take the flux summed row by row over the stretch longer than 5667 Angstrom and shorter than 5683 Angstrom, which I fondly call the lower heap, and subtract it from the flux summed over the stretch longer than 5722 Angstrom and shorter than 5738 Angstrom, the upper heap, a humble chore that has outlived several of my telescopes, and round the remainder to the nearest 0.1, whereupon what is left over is 1.9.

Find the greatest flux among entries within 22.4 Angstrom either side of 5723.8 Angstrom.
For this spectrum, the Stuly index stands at 3.568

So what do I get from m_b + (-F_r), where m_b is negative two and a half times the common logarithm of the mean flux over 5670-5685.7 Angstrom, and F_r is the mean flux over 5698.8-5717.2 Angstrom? -4.31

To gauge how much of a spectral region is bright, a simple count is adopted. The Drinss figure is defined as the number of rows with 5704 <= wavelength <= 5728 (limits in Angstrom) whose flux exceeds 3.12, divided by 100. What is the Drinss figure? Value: 0.050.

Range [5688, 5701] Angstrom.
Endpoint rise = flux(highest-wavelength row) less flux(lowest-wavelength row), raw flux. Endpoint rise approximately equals 0.25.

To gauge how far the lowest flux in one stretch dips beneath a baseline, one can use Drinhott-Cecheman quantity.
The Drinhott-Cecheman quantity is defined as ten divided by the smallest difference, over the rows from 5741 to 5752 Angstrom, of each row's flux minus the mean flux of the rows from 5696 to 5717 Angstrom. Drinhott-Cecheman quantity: -107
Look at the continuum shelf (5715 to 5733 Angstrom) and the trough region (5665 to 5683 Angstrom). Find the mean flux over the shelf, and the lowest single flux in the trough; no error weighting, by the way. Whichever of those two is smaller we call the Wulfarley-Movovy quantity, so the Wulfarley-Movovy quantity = 2.94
